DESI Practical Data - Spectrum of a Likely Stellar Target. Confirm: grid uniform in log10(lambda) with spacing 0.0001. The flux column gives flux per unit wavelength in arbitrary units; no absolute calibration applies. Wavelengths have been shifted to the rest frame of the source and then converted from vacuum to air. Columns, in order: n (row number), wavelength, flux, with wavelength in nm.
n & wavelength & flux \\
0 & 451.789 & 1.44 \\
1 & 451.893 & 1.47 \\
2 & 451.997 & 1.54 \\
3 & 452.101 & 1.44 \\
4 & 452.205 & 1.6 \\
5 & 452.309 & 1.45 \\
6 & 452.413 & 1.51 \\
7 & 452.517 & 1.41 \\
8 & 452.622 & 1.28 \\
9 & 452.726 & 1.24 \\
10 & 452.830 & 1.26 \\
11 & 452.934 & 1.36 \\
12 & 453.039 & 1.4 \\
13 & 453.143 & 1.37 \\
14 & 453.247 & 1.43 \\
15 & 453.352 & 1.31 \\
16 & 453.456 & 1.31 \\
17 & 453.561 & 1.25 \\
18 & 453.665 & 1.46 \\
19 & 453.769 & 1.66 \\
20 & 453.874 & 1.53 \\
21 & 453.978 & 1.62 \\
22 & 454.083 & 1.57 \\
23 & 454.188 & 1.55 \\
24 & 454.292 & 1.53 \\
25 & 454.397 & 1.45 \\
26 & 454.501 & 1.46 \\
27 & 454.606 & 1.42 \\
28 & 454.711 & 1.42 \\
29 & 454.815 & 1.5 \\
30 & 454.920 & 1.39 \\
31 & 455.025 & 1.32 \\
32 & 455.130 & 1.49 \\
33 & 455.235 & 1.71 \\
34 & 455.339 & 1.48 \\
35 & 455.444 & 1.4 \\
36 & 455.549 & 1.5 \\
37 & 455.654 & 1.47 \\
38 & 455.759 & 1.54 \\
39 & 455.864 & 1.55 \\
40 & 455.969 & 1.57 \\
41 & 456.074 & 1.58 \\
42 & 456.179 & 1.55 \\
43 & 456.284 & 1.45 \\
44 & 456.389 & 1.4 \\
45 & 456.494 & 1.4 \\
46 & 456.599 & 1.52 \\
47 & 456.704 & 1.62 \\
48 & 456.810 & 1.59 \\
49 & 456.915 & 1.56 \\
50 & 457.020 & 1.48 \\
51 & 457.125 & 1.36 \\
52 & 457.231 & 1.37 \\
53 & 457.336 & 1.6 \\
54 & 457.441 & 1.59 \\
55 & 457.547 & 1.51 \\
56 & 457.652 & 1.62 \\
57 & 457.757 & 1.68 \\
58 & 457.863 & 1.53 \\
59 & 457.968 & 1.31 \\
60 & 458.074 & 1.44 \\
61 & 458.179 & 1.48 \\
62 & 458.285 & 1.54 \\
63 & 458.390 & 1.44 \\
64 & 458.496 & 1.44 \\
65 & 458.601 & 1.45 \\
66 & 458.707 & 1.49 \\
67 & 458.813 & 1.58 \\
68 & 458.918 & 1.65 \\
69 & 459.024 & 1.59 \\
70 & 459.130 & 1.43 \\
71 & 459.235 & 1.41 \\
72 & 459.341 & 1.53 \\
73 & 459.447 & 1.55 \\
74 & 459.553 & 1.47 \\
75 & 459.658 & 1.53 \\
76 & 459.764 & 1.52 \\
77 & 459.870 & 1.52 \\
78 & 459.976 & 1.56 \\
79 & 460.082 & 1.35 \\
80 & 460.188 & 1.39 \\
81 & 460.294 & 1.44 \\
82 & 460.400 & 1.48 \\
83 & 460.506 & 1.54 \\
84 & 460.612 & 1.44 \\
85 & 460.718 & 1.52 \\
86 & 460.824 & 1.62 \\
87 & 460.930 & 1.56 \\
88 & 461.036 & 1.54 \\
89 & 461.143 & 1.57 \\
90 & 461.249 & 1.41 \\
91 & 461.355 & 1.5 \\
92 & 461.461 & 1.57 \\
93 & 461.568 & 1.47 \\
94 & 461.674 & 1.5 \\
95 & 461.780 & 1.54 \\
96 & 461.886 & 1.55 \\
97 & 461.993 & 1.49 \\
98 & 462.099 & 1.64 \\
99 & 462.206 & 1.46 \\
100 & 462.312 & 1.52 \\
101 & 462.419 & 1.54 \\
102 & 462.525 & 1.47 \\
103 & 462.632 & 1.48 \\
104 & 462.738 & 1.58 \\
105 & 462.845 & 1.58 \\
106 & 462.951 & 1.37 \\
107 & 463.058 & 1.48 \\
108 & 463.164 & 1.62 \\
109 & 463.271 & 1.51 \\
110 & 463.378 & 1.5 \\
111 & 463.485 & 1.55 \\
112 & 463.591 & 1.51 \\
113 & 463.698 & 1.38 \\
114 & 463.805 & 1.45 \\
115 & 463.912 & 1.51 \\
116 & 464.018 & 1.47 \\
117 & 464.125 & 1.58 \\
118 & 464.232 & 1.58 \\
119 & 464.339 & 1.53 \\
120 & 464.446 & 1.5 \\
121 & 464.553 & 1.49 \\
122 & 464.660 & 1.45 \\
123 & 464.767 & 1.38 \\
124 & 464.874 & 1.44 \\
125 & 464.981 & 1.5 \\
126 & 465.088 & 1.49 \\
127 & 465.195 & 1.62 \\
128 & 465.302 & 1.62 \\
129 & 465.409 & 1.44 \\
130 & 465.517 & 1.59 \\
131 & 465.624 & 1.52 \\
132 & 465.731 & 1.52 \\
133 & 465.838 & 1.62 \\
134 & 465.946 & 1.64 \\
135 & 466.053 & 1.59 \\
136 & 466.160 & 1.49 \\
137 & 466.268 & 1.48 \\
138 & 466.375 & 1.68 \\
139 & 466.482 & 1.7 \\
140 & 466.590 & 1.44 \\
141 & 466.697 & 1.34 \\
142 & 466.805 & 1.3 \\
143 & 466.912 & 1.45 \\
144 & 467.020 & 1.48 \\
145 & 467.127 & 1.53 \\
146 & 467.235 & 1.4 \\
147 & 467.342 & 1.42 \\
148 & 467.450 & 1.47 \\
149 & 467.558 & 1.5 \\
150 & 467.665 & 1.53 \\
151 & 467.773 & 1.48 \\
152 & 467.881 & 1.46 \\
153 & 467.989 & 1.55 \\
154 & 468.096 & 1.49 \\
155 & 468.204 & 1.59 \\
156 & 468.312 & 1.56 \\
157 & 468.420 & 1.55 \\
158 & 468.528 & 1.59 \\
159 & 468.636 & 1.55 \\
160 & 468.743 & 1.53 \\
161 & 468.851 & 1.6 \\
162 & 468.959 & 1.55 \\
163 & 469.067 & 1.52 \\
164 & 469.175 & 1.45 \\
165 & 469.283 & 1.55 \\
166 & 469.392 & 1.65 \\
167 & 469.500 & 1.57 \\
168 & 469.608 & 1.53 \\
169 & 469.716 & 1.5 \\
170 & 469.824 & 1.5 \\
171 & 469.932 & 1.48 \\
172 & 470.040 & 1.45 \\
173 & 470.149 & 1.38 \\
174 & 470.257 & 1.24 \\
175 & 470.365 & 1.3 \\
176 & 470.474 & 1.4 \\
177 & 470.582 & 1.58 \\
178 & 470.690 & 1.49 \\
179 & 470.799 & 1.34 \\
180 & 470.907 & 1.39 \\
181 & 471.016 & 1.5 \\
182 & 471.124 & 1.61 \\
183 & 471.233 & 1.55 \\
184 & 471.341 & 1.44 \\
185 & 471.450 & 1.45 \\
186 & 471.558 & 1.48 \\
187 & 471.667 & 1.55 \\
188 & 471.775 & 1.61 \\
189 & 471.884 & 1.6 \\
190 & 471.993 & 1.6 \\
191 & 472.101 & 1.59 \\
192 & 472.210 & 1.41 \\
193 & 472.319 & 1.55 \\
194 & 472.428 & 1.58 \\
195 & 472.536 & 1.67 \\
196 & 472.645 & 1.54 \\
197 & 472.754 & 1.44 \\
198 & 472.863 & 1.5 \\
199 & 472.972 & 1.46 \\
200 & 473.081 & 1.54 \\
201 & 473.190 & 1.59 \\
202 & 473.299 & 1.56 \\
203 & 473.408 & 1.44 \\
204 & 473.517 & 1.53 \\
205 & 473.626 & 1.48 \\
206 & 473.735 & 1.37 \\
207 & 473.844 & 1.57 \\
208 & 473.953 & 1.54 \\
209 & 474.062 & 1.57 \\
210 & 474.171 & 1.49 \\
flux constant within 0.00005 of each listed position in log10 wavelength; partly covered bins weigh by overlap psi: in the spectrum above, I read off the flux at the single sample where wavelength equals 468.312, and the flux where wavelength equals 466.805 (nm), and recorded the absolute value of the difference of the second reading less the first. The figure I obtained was 0.26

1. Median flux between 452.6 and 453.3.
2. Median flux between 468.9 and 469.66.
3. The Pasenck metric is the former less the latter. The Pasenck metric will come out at -0.19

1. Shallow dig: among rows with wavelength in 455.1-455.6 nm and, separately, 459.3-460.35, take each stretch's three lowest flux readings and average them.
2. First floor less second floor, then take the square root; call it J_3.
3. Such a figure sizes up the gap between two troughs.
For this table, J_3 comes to 0.25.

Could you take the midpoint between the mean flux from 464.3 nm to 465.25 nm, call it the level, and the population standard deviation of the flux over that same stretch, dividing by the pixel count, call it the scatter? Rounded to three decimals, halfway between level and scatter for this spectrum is 0.776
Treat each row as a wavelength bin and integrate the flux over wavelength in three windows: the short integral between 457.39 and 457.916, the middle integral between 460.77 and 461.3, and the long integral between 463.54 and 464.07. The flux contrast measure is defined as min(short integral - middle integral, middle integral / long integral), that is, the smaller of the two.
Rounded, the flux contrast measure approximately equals 0.018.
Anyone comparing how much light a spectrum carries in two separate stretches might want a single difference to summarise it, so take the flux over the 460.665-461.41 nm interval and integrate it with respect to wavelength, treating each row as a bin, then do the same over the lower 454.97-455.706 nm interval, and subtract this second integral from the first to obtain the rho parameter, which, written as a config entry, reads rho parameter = 0.051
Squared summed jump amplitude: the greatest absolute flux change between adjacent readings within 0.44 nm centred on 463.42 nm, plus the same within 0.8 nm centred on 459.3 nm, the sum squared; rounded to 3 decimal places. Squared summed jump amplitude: 0.044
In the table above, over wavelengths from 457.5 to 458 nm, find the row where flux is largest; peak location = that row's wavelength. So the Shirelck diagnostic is 457.757 nm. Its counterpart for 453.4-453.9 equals 453.769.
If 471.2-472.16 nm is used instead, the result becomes 471.775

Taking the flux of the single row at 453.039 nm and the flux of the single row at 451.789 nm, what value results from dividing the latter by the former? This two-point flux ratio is 1.03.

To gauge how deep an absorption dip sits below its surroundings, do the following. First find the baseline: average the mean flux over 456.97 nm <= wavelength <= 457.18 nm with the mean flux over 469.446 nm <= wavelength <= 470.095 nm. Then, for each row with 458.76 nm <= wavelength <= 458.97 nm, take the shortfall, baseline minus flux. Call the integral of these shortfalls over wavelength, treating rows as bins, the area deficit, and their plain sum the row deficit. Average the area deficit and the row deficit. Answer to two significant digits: -0.17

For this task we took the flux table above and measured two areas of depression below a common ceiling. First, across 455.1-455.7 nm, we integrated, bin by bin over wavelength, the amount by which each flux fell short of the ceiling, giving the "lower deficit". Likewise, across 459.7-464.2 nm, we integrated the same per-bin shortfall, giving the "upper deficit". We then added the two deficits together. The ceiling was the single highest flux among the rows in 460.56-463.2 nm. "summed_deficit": 0.68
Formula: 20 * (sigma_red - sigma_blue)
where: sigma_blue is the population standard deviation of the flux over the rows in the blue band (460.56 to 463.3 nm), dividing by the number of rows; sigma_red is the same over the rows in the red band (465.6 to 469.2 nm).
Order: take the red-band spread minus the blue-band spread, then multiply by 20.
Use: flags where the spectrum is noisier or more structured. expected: 0.4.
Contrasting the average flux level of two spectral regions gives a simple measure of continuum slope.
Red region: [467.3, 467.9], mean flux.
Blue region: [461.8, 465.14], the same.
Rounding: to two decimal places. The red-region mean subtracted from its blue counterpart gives 0.03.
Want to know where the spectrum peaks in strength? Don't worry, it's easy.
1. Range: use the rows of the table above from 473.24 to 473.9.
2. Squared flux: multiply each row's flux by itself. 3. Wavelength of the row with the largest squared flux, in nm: 473.844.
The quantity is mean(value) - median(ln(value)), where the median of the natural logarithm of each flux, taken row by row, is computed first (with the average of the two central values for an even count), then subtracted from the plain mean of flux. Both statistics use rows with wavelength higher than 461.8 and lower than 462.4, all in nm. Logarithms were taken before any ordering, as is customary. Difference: 1.113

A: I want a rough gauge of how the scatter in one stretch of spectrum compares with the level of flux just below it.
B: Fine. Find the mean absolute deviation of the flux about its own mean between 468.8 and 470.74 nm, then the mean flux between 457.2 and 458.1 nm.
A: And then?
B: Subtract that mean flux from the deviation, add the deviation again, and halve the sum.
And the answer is -0.68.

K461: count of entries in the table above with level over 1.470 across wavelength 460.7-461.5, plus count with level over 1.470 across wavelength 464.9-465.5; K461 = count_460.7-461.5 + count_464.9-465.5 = 11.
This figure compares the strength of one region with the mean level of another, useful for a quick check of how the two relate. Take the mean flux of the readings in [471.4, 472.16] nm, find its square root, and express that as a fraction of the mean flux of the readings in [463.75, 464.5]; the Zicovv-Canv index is 0.82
